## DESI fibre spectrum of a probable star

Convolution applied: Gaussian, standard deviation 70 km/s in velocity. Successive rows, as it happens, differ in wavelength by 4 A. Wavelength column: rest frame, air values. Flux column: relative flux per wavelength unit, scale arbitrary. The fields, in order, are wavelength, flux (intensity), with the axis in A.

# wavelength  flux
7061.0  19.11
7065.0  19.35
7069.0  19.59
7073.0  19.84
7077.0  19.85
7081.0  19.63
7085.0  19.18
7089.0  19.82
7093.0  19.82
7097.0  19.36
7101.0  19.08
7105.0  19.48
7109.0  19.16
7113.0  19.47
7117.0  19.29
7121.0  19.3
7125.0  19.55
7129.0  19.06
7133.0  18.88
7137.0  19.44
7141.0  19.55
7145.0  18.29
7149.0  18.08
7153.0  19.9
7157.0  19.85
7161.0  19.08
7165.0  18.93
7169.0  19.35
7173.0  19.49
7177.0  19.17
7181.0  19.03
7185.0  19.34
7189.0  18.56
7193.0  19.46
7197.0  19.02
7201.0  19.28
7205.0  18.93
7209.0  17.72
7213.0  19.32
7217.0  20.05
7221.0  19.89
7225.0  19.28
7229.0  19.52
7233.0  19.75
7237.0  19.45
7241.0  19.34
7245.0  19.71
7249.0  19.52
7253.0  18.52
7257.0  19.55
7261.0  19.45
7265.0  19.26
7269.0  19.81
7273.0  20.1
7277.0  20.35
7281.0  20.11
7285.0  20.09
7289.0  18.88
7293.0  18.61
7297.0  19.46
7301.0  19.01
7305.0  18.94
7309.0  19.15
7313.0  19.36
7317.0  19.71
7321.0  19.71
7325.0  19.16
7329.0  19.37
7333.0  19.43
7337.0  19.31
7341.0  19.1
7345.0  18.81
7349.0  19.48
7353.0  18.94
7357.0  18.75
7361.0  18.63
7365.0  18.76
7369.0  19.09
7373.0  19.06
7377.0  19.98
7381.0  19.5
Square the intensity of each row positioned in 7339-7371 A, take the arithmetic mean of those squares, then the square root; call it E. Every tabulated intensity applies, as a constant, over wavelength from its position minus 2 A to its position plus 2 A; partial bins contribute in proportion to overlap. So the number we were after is 18.9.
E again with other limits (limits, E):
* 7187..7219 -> 19.1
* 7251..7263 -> 19.2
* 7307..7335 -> 19.4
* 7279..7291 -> 19.7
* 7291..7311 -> 19.0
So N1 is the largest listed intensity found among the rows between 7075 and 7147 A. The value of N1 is 19.85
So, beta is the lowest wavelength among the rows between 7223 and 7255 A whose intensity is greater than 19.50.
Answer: 7229.0 A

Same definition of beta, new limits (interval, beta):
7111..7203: 7125.0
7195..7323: 7217.0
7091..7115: 7093.0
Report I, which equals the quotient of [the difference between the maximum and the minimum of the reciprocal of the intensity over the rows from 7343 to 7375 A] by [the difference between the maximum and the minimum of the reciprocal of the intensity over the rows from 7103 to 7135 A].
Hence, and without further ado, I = 1.3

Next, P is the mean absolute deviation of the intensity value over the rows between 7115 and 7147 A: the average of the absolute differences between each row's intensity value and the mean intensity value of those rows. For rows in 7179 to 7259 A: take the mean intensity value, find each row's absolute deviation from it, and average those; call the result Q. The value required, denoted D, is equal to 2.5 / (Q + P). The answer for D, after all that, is 3.6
